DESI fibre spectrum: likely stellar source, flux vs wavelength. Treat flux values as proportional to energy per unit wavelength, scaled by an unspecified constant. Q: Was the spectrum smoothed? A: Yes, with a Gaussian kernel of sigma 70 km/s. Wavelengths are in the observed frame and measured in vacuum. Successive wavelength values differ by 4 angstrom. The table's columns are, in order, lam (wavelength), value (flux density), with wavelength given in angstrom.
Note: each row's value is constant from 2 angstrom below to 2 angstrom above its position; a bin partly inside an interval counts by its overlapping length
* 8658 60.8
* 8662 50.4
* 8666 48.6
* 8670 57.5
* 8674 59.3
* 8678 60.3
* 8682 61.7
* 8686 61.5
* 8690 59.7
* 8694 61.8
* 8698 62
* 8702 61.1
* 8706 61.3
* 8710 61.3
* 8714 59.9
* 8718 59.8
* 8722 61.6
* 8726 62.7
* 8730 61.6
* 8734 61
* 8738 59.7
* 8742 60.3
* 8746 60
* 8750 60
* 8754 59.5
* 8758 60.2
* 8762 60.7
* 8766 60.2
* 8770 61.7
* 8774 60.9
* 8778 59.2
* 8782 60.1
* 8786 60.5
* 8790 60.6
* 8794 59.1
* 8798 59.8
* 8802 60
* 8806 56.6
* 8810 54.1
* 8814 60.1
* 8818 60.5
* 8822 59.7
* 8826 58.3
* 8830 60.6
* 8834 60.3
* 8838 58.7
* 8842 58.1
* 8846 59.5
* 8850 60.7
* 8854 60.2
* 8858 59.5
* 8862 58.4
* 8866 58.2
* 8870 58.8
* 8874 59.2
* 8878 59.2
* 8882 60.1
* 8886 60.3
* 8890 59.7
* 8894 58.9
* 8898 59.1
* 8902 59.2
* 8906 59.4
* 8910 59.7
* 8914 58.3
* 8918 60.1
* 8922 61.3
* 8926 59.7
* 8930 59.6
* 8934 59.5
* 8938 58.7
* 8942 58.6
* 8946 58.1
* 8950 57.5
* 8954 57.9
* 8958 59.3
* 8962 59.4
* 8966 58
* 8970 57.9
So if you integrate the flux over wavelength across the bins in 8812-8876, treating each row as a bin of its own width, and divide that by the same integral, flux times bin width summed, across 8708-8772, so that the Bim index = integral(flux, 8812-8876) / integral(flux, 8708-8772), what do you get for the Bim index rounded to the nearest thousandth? 0.980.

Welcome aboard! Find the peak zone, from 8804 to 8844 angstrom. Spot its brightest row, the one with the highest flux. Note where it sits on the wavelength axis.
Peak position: 8830 angstrom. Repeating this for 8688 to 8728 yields 8726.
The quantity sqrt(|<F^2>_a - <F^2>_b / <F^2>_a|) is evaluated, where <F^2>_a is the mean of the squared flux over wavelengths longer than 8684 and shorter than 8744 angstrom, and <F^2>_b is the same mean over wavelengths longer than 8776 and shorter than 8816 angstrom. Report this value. 61.0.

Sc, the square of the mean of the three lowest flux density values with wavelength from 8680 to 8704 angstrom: 3693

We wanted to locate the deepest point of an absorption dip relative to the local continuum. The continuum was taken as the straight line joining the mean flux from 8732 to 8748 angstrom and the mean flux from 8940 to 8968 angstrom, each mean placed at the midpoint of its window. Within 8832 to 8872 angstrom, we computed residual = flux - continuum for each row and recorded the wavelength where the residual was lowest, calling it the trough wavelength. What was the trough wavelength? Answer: 8842 angstrom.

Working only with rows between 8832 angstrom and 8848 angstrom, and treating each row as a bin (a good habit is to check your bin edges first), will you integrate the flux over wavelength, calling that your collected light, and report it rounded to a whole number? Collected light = 946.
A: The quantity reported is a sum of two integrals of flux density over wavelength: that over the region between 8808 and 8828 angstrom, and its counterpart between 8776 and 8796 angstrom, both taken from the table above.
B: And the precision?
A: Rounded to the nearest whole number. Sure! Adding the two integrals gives 2369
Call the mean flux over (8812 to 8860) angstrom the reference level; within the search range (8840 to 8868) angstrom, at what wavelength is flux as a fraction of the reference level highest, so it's 8850 angstrom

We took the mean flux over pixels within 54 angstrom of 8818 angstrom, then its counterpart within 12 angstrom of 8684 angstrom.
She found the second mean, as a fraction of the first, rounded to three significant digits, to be 1.02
